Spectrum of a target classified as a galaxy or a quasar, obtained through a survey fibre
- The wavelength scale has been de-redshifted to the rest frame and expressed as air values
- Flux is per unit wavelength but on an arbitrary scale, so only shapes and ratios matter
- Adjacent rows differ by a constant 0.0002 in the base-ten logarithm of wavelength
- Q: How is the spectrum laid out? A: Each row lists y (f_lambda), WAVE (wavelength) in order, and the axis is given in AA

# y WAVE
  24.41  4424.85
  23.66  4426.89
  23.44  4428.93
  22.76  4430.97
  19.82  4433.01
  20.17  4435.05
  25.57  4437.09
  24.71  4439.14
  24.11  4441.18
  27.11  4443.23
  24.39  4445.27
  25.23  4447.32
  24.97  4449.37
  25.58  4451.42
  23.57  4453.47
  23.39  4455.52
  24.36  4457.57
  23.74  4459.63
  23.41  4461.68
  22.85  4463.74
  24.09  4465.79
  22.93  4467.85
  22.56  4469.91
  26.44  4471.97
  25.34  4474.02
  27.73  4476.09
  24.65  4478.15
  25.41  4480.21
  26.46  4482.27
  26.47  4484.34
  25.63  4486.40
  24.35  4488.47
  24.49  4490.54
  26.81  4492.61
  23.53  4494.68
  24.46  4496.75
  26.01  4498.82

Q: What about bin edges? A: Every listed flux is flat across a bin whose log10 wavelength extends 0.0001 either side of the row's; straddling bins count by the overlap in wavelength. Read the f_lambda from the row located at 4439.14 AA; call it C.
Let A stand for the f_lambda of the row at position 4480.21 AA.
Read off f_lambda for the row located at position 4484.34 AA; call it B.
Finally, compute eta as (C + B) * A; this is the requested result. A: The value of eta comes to 1300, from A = 25.41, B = 26.47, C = 24.71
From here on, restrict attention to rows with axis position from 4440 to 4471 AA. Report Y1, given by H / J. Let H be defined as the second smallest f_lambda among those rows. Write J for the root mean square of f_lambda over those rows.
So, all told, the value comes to 0.945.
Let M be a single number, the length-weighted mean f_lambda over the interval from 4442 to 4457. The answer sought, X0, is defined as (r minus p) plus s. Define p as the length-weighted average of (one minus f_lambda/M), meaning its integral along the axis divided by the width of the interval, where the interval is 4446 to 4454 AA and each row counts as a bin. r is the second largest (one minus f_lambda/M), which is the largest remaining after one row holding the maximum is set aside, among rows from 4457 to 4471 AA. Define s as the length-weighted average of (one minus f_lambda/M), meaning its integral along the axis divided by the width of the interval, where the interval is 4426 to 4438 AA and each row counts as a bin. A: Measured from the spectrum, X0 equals 0.18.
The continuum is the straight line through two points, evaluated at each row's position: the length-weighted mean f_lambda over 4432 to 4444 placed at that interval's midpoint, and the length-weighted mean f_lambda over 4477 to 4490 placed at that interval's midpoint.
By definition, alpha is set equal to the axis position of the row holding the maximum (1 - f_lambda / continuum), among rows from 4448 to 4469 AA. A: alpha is 4467.85 AA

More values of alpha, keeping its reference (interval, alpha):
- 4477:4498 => 4494.68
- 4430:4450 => 4433.01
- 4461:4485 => 4469.91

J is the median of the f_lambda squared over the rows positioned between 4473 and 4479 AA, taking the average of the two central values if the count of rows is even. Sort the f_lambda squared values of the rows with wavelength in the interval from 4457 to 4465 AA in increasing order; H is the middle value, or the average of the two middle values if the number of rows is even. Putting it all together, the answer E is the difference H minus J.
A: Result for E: -86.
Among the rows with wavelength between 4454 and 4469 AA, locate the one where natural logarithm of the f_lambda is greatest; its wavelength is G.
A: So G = 4457.57 AA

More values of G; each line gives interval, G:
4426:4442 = 4437.09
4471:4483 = 4476.09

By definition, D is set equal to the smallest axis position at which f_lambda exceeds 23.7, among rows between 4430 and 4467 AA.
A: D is 4437.09 AA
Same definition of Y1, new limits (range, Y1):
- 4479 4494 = 0.954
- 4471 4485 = 0.971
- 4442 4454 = 0.969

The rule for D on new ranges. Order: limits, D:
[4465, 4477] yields 4465.79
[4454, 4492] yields 4457.57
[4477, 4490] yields 4478.15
